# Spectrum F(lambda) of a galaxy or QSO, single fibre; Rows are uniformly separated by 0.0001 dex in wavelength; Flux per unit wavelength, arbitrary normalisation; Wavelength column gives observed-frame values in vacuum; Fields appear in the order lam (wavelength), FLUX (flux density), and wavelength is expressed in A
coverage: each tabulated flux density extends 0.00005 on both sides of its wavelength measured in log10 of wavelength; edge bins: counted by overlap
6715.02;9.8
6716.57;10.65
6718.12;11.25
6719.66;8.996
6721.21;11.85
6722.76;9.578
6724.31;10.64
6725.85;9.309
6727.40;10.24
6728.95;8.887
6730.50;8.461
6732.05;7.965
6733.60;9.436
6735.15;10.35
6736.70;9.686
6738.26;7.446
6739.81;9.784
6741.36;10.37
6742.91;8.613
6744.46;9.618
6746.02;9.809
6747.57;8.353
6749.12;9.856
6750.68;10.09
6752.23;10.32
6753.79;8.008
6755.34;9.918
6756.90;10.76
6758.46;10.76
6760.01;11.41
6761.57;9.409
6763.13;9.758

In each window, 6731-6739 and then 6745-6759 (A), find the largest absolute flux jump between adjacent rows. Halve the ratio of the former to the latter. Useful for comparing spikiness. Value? 0.48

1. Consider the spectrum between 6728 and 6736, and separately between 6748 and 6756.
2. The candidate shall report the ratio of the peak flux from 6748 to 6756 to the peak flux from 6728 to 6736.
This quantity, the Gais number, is 1.00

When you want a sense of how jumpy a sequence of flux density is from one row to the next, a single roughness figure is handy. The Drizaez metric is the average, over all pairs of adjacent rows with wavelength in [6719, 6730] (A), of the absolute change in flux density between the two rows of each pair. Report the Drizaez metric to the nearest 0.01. 1.63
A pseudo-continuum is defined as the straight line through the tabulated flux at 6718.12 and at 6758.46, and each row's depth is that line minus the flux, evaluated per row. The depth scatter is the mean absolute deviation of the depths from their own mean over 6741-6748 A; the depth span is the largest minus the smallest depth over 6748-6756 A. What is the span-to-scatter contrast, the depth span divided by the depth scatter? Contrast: 3.33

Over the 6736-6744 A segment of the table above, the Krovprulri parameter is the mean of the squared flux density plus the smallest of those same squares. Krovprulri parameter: 141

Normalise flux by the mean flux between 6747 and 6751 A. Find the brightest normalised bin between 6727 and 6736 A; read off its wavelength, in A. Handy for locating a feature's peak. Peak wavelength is 6735.15 A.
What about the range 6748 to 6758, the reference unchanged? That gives 6756.90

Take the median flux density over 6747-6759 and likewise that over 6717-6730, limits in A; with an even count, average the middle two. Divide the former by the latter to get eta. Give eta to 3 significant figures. 1.01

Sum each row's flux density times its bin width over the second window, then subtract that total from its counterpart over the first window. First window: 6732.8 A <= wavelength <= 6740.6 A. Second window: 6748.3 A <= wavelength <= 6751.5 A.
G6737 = 41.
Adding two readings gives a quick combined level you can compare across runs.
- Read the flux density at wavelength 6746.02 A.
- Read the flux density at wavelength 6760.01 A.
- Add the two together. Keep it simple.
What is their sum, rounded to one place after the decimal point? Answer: 21.2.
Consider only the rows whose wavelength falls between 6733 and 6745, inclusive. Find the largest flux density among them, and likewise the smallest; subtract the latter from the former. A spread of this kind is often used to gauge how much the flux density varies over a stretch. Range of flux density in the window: 2.9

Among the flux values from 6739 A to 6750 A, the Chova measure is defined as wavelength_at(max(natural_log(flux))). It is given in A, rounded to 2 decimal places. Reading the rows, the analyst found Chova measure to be 6741.36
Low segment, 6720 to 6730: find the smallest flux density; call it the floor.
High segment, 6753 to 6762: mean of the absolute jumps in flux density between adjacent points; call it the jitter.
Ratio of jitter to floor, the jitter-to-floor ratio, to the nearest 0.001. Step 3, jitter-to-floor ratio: 0.122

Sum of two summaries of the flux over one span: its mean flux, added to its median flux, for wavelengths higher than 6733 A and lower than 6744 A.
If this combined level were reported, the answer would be 19.1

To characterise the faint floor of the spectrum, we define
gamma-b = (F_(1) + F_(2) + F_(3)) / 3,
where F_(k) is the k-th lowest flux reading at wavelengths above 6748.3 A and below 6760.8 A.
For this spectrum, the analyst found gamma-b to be 9.26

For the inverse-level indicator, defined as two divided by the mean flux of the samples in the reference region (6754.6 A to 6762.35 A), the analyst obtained 0.191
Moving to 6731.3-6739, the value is 0.223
